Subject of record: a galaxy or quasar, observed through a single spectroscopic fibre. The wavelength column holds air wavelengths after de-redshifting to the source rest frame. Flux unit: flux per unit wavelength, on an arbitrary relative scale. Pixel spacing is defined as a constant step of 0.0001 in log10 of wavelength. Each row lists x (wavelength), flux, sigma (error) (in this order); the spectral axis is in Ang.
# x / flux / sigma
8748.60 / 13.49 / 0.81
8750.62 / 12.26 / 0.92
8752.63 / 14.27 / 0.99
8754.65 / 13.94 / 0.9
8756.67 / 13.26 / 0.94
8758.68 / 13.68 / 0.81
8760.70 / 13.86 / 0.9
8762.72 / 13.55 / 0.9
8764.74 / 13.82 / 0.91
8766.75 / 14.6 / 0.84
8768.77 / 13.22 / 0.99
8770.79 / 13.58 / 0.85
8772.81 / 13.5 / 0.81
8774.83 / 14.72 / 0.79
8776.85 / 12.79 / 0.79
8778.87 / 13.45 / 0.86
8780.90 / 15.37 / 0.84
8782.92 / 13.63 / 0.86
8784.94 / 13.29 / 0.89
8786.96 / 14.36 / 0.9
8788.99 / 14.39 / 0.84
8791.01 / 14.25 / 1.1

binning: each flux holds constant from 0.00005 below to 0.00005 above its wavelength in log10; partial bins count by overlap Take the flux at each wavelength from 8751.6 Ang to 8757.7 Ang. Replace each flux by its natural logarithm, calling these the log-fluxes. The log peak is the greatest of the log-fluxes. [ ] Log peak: 2.66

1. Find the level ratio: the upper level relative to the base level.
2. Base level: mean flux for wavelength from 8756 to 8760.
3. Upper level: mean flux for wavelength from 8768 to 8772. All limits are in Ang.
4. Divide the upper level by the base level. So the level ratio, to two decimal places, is 0.99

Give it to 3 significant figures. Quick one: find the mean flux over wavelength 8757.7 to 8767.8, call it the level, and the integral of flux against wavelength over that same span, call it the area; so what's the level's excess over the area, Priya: -126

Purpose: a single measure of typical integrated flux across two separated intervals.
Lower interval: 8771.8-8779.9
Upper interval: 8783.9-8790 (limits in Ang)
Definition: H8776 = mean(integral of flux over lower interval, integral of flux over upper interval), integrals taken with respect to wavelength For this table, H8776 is 98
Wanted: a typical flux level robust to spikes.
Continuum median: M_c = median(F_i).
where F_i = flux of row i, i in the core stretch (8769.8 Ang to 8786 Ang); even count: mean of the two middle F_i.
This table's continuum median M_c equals 13.54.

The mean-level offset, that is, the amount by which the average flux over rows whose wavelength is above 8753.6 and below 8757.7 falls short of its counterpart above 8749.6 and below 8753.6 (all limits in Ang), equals -0.3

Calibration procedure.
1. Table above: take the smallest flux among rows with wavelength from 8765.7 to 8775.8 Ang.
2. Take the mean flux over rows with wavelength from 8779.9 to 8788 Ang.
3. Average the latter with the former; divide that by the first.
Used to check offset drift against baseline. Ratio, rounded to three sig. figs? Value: 1.04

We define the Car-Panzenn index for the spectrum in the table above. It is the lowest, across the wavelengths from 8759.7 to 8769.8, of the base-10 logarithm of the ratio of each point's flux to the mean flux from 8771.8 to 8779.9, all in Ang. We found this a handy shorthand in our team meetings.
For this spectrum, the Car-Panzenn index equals -0.013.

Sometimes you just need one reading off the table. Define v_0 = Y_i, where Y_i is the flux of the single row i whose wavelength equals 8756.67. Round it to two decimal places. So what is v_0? 13.26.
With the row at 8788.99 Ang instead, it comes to 14.39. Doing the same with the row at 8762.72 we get 13.55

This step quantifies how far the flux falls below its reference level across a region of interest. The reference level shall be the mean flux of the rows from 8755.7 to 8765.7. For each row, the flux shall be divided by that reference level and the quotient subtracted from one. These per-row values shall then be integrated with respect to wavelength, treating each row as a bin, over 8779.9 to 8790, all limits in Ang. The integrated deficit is -0.43 Ang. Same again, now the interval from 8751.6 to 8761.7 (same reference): -0.12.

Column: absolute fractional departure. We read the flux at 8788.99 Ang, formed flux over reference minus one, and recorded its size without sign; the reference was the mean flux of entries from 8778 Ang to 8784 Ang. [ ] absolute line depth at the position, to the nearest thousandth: 0.017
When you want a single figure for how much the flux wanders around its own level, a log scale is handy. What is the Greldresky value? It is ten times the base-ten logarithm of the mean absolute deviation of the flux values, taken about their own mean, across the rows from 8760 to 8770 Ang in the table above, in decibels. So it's -4.7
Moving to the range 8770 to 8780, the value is -3.5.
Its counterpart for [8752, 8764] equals -5.8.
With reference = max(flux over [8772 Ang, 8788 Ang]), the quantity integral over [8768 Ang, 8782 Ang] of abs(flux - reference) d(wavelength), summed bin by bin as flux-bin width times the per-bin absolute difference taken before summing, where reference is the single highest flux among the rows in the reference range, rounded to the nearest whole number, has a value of 22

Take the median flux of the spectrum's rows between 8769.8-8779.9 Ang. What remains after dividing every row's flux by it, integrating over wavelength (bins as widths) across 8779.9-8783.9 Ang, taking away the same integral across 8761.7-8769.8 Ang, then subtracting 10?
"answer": -14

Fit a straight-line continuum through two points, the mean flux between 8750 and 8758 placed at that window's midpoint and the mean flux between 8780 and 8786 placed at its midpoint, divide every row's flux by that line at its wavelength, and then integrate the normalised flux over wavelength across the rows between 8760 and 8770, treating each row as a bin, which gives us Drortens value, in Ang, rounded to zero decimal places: 10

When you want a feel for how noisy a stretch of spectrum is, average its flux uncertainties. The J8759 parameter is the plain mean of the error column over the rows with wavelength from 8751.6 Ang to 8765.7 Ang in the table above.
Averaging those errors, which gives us 0.907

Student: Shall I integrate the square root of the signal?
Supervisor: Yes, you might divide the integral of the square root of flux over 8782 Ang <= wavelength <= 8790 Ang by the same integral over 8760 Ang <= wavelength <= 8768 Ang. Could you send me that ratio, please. 1.00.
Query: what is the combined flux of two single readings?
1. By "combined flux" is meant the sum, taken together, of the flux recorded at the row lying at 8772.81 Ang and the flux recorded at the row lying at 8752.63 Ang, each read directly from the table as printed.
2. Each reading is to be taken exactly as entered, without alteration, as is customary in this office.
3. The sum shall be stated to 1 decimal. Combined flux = 27.8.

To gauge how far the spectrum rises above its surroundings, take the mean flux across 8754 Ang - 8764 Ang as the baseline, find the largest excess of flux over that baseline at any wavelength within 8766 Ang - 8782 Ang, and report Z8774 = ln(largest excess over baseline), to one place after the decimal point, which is 0.5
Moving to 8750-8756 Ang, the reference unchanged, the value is -0.5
